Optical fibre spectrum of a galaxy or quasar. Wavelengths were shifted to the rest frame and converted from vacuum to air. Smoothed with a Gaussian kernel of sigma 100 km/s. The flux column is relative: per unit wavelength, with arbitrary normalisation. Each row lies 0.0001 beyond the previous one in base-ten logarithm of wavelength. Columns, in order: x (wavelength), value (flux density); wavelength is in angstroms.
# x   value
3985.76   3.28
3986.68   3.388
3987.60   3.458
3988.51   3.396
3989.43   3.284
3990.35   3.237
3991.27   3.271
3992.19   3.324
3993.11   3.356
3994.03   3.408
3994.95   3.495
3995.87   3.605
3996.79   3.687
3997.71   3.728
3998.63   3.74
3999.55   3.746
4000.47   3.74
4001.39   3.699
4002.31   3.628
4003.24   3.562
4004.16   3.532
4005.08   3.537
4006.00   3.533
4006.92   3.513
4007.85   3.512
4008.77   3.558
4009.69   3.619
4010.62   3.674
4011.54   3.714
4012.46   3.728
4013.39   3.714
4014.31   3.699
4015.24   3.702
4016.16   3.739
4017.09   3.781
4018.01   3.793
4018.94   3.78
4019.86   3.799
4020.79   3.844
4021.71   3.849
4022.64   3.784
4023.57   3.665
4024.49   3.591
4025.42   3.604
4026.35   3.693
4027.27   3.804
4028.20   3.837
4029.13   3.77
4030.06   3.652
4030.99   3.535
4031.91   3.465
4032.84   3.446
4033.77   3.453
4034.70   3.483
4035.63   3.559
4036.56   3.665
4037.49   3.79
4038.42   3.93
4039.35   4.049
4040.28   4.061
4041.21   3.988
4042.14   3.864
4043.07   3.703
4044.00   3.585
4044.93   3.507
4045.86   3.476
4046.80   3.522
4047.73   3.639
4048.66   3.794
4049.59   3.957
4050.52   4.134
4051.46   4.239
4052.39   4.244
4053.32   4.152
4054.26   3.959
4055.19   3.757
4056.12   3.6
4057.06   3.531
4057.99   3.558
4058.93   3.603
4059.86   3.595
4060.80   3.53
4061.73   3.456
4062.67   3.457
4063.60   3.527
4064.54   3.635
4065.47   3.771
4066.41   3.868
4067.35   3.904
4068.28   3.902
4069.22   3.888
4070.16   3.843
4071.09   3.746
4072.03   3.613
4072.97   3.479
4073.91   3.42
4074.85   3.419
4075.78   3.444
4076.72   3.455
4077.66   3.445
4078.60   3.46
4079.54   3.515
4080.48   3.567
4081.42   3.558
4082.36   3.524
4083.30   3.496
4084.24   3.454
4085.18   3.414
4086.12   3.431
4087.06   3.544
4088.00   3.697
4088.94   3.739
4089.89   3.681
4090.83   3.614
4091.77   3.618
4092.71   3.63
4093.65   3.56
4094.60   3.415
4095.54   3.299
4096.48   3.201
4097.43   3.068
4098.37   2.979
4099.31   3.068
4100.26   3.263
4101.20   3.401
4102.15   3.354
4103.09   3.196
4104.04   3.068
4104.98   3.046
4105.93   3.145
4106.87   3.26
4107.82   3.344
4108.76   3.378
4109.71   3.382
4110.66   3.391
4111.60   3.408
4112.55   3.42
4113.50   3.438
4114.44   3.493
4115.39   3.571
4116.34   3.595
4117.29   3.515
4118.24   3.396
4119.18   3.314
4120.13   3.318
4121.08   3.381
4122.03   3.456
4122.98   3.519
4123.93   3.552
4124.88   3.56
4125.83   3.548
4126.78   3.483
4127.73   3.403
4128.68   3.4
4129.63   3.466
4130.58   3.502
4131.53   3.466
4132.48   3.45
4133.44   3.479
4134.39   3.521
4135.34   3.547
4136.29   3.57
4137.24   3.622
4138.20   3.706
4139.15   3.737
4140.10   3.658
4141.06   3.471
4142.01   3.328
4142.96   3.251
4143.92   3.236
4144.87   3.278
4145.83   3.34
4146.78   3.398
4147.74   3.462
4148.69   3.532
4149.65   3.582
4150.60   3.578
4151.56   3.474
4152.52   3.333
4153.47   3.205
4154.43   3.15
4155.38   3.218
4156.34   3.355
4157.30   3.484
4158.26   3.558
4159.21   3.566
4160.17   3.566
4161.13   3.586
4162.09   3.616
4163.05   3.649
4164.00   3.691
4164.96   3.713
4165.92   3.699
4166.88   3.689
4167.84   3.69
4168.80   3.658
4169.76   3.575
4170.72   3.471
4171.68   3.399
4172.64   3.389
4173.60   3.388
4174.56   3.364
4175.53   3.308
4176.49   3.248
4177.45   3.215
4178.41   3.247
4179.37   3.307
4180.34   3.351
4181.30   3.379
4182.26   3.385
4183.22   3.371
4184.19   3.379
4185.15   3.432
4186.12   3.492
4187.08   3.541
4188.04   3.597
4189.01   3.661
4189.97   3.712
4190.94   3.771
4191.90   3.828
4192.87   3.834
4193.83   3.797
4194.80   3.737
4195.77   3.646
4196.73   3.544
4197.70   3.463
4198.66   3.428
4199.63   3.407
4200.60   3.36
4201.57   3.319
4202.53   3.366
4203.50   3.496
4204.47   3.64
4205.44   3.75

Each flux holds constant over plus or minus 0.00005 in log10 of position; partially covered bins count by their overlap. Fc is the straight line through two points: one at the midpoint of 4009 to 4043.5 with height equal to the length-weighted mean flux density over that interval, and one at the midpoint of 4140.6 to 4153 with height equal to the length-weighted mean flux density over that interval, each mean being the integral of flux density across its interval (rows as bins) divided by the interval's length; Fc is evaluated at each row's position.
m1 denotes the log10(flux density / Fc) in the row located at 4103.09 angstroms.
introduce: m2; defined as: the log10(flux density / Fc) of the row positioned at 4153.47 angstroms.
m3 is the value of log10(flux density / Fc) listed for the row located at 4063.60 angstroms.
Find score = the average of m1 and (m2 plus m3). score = -0.04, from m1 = -0.04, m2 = -0.024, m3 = -0.012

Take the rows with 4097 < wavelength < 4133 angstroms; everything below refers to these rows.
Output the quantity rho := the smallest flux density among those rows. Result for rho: 2.979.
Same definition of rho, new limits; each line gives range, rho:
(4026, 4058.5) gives 3.446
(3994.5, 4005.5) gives 3.495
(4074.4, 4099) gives 2.979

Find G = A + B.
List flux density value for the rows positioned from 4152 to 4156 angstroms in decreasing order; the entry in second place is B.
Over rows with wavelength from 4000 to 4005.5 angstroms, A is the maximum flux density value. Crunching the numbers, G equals 7.0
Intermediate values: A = 3.74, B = 3.218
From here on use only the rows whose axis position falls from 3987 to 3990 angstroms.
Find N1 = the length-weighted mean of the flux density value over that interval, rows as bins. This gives 3.38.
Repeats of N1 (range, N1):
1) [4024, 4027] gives 3.65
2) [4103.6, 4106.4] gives 3.09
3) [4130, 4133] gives 3.47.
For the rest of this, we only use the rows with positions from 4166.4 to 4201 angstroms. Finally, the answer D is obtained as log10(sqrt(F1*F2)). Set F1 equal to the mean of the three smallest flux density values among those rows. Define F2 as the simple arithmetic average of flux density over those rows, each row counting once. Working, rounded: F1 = 3.24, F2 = 3.50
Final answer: 0.527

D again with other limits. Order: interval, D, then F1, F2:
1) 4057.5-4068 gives 0.551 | 3.48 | 3.63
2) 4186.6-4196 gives 0.563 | 3.59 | 3.71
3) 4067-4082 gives 0.546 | 3.43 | 3.60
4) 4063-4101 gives 0.515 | 3.04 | 3.53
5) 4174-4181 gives 0.514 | 3.24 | 3.29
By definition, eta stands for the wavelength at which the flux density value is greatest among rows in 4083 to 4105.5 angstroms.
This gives 4088.94 angstroms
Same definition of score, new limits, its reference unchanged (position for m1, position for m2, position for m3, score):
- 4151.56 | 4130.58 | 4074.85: 0.00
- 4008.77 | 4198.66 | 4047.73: 0.00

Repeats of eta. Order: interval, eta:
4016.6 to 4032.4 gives 4021.71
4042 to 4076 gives 4052.39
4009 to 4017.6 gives 4017.09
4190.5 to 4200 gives 4192.87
